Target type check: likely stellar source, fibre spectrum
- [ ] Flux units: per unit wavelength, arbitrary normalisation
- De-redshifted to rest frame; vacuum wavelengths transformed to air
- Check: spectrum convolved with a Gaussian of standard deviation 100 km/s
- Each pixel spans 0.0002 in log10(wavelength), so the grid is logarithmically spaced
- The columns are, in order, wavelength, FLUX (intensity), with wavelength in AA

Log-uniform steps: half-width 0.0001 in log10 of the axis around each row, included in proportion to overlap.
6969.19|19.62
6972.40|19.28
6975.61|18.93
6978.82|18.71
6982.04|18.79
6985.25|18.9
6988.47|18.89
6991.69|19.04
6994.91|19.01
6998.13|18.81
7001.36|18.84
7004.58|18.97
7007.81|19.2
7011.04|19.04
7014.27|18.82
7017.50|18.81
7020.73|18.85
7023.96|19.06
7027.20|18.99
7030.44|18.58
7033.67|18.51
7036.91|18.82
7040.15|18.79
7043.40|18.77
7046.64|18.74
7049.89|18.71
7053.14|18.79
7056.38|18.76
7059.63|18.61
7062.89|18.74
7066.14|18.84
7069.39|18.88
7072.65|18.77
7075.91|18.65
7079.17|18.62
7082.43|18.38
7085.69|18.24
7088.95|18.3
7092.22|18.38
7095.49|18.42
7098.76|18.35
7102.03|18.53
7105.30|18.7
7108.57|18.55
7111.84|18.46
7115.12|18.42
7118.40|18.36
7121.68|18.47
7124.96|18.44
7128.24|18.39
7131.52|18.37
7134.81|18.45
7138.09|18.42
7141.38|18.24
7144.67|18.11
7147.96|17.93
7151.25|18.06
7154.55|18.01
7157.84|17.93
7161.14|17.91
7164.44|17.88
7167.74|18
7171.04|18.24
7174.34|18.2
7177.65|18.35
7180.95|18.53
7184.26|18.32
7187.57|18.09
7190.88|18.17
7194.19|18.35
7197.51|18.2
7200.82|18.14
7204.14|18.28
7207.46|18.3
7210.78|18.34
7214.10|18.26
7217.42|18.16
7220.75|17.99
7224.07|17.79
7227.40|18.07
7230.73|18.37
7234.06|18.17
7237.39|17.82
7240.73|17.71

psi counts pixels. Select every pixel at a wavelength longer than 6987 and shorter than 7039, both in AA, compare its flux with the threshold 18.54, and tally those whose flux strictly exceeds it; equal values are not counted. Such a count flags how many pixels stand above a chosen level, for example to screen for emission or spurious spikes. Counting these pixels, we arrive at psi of 15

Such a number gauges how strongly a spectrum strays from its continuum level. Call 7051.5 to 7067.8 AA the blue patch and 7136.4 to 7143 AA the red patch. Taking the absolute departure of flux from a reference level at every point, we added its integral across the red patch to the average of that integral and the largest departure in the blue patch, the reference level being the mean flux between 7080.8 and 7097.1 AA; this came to 1.1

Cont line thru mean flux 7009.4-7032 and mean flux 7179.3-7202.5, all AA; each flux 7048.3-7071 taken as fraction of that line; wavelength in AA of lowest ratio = 7059.63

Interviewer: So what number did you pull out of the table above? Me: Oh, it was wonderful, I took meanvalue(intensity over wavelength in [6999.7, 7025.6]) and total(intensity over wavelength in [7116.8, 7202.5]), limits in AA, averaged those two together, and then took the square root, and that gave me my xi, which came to 16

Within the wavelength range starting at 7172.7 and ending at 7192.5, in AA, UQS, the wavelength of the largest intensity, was 7180.95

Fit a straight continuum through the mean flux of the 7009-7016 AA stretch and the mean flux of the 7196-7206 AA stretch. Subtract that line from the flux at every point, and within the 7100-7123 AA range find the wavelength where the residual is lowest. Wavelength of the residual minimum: 7118.40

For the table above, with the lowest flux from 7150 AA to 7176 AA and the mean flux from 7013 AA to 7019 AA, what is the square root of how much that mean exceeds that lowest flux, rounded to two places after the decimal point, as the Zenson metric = 0.97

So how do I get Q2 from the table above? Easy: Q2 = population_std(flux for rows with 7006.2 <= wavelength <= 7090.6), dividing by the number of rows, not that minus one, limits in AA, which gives 0.22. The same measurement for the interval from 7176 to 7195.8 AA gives 0.14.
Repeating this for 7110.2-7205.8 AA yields 0.19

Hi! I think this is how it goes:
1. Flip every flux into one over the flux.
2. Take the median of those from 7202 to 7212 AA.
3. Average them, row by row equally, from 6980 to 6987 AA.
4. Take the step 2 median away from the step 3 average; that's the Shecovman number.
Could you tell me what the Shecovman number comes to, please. -0.0016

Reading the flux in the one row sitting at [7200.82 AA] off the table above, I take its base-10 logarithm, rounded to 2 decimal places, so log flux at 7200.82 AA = 1.26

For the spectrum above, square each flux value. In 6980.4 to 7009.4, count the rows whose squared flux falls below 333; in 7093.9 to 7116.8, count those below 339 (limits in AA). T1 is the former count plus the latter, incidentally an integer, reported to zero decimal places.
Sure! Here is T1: 1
